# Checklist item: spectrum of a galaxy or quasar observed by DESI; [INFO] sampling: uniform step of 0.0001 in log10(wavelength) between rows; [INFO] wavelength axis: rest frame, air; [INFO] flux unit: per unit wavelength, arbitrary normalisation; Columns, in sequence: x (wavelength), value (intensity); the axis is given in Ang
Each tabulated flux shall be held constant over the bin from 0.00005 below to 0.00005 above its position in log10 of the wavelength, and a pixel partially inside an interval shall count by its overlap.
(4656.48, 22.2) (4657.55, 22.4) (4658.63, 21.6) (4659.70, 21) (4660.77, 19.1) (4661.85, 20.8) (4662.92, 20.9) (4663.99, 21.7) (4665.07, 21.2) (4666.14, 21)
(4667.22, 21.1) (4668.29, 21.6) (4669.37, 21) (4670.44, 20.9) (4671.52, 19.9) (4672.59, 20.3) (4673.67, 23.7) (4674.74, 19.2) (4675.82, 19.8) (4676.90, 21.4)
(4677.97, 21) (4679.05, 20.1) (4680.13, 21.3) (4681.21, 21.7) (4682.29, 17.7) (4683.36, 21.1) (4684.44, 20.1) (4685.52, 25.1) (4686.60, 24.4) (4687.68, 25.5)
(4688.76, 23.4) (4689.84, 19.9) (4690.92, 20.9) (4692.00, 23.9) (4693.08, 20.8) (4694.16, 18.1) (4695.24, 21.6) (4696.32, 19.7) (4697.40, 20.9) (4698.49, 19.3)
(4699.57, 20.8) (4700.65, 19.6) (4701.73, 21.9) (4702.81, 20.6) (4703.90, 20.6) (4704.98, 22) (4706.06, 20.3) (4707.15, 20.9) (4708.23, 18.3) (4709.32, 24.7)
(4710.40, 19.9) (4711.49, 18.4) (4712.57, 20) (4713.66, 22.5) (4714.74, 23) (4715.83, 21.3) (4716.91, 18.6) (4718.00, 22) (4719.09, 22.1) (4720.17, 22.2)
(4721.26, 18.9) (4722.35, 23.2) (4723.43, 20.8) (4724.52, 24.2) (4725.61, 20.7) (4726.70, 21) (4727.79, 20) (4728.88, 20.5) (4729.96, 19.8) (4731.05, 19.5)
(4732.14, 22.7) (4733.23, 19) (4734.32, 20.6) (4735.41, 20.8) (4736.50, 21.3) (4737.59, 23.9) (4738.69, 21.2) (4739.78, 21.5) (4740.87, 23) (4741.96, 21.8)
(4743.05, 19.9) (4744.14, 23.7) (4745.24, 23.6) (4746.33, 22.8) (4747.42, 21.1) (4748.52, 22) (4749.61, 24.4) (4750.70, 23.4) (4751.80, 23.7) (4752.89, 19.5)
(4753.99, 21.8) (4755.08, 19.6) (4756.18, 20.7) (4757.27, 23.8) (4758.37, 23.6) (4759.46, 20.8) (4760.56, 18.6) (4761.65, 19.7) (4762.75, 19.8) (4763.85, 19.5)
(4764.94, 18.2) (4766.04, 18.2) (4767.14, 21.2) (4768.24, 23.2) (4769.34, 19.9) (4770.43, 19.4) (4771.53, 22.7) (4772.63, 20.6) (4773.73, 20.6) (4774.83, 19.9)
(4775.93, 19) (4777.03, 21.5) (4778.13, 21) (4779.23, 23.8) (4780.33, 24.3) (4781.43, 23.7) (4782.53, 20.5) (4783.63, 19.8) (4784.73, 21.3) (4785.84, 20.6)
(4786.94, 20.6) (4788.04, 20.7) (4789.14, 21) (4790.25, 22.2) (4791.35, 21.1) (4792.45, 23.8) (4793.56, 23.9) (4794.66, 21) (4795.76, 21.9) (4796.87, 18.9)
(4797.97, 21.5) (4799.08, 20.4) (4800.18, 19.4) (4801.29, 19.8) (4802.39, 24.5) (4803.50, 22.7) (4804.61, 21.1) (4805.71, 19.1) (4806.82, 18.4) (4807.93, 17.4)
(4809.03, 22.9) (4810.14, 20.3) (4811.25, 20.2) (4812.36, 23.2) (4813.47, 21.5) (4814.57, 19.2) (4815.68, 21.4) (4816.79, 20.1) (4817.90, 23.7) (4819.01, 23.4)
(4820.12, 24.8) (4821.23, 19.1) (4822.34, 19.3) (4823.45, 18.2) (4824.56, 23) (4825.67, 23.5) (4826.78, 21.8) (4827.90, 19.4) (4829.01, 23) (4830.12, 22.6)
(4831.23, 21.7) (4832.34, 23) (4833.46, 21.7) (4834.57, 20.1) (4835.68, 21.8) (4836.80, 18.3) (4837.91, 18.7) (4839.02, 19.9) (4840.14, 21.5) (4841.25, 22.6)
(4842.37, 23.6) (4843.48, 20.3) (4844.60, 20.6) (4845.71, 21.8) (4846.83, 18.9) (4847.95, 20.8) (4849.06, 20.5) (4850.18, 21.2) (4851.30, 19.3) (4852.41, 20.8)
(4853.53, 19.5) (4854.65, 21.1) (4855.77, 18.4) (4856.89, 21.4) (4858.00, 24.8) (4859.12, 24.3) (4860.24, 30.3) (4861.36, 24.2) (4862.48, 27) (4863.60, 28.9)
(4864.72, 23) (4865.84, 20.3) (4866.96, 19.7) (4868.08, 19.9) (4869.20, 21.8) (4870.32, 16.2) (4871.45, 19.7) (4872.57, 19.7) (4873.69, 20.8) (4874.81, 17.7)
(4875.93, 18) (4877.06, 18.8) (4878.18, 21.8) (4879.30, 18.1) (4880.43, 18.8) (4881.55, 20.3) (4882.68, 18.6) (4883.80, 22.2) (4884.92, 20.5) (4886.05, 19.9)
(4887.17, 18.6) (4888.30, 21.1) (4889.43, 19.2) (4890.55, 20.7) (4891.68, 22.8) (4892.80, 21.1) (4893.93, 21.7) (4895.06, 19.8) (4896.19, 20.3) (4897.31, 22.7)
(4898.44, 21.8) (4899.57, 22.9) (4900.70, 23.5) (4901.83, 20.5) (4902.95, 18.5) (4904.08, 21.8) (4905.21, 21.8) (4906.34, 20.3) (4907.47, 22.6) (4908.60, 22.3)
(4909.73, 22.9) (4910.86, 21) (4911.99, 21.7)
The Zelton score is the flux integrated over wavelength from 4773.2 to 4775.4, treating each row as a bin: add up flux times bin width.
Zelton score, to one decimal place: 44.5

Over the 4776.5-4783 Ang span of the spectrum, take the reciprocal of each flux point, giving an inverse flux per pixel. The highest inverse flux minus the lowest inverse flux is 0.0076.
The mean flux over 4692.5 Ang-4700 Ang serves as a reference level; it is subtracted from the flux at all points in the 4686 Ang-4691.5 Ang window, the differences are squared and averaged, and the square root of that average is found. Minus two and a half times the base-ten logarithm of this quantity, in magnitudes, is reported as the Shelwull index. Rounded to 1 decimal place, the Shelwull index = -1.3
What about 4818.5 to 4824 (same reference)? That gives -1.1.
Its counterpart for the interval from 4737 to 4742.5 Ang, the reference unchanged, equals -0.9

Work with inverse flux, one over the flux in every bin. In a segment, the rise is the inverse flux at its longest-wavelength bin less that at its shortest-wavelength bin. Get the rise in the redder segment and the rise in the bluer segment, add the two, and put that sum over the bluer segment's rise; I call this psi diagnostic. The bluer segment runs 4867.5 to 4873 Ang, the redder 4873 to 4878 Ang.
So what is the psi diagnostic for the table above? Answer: 11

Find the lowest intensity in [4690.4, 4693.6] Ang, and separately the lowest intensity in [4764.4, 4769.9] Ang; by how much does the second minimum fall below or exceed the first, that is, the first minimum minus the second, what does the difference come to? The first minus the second 2.6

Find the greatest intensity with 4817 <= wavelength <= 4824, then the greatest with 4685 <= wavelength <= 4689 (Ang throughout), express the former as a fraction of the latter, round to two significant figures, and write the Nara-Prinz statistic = 0.97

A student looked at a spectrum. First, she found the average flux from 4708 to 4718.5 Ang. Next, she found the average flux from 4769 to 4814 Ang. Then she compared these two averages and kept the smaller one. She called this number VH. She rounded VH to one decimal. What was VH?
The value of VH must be 20.9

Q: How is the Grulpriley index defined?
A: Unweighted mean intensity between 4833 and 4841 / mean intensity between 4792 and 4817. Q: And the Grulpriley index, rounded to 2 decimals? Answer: 0.97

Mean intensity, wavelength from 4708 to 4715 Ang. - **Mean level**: 21.0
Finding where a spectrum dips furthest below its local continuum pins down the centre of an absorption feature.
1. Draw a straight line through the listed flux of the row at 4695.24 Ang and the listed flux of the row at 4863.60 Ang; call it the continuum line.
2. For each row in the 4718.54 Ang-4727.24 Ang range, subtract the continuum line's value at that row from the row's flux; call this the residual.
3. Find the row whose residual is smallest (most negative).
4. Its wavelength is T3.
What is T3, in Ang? 4721.26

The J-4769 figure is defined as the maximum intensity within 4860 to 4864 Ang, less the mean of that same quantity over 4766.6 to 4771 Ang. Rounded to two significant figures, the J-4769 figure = 9.4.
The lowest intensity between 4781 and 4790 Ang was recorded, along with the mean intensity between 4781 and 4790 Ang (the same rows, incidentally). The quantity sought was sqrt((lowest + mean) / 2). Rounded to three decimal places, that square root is 4.518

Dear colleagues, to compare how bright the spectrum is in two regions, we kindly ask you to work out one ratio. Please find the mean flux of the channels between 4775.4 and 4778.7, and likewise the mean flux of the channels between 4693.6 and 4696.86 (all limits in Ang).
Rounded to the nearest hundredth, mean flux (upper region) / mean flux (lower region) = 1.04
